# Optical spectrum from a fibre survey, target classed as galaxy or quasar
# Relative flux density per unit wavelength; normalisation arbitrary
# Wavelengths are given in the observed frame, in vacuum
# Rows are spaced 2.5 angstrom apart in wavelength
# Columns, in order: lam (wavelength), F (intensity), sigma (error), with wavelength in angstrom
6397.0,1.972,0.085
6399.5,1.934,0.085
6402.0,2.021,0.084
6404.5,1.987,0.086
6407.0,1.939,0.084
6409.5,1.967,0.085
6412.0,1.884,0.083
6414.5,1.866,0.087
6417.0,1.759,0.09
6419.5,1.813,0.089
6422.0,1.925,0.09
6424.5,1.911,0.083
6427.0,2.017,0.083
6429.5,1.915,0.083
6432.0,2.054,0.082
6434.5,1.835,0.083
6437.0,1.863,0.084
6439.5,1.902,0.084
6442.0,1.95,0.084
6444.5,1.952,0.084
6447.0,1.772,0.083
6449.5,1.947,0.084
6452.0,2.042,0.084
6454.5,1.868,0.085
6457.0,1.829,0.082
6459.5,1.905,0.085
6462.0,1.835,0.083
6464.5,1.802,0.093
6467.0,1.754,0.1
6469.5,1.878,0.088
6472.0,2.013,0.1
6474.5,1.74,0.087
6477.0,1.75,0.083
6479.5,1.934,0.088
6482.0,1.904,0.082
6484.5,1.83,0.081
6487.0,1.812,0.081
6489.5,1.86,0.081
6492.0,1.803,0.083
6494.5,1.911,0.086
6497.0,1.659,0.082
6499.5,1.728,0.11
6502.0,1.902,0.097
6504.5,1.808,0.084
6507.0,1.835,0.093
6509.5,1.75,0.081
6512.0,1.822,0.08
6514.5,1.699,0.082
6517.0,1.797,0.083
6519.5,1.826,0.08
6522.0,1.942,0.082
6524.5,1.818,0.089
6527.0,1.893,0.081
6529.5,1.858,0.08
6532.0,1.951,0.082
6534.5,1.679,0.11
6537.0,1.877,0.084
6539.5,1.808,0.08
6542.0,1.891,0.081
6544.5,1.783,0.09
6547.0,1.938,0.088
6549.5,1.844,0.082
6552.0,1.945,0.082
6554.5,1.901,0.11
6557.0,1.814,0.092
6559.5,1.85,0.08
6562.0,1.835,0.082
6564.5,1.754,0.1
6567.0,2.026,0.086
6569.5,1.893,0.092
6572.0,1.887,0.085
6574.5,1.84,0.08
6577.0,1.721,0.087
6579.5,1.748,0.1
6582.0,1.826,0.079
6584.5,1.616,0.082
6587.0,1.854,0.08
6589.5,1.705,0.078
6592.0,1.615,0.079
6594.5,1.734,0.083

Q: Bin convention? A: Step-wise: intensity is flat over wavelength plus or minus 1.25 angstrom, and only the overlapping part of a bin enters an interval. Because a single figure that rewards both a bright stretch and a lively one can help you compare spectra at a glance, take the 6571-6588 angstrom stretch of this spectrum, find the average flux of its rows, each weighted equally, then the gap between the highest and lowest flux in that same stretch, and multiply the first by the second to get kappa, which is 0.48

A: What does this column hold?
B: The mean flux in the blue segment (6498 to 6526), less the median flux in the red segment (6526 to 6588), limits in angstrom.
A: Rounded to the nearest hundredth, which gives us -0.04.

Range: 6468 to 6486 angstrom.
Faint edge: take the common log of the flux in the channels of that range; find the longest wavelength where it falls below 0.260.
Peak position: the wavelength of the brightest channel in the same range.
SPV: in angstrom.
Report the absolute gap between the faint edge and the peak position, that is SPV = 5.0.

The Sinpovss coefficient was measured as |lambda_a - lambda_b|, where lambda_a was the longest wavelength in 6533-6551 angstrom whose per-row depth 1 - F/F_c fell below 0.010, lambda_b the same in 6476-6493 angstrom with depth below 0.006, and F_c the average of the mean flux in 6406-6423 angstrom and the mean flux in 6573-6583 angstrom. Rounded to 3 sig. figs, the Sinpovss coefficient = 60.0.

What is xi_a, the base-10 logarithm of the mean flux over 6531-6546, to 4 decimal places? 0.2628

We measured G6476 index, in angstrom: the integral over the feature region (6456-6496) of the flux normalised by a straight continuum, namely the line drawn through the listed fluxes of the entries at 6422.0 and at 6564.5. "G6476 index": 39.7 angstrom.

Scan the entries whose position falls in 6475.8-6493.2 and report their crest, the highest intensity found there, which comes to 1.934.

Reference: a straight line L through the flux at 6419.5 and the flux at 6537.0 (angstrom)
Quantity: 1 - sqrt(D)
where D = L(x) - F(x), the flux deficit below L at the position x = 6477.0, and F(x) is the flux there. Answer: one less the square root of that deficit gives 0.69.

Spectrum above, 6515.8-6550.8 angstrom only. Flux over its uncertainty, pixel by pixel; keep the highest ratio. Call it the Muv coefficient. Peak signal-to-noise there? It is 23.8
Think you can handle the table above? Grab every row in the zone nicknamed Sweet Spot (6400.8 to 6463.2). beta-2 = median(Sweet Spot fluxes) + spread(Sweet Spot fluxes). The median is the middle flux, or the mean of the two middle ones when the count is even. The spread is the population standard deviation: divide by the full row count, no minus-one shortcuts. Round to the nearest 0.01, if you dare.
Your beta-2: 1.99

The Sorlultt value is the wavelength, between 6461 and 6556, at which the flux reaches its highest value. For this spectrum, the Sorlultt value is 6472.0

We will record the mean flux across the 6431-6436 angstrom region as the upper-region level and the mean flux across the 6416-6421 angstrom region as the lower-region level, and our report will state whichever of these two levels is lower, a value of 1.79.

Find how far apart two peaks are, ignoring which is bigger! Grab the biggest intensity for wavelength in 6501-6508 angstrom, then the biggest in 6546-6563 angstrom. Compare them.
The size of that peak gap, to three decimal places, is 0.043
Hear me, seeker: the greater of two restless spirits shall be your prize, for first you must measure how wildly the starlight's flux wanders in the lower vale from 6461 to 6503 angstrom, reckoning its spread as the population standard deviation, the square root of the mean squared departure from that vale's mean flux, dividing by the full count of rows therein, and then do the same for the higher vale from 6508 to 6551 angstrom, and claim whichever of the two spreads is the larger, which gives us 0.0863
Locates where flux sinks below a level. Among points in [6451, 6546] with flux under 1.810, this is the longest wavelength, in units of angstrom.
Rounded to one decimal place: 6544.5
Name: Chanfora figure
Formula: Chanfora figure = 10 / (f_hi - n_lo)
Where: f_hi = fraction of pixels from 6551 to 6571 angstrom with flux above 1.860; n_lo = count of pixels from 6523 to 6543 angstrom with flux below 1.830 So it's -4.0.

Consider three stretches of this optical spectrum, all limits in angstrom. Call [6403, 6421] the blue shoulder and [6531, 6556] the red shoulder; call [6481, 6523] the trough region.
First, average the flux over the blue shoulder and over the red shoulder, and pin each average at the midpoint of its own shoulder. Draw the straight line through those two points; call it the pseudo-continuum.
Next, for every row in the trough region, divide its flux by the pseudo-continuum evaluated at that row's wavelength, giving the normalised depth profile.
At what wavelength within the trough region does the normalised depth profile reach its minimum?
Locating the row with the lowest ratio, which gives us 6497.0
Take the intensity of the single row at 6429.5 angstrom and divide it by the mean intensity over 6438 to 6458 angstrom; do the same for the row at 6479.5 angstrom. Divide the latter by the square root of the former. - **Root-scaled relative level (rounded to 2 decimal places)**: 1.01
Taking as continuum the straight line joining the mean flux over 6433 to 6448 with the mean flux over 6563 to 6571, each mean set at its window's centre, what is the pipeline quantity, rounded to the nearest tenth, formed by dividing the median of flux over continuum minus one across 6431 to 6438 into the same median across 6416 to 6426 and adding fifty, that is 51.0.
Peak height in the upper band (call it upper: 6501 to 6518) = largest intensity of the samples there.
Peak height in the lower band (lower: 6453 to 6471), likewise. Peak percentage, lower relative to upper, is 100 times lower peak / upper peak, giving 100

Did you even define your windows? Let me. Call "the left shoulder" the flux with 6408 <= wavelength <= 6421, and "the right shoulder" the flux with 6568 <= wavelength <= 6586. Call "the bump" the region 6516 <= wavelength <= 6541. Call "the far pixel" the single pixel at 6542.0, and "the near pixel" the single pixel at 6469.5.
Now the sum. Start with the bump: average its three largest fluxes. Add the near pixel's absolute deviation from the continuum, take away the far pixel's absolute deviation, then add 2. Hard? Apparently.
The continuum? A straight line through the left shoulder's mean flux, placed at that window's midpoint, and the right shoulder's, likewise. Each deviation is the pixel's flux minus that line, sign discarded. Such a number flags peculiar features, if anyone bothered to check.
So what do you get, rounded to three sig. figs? 3.89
